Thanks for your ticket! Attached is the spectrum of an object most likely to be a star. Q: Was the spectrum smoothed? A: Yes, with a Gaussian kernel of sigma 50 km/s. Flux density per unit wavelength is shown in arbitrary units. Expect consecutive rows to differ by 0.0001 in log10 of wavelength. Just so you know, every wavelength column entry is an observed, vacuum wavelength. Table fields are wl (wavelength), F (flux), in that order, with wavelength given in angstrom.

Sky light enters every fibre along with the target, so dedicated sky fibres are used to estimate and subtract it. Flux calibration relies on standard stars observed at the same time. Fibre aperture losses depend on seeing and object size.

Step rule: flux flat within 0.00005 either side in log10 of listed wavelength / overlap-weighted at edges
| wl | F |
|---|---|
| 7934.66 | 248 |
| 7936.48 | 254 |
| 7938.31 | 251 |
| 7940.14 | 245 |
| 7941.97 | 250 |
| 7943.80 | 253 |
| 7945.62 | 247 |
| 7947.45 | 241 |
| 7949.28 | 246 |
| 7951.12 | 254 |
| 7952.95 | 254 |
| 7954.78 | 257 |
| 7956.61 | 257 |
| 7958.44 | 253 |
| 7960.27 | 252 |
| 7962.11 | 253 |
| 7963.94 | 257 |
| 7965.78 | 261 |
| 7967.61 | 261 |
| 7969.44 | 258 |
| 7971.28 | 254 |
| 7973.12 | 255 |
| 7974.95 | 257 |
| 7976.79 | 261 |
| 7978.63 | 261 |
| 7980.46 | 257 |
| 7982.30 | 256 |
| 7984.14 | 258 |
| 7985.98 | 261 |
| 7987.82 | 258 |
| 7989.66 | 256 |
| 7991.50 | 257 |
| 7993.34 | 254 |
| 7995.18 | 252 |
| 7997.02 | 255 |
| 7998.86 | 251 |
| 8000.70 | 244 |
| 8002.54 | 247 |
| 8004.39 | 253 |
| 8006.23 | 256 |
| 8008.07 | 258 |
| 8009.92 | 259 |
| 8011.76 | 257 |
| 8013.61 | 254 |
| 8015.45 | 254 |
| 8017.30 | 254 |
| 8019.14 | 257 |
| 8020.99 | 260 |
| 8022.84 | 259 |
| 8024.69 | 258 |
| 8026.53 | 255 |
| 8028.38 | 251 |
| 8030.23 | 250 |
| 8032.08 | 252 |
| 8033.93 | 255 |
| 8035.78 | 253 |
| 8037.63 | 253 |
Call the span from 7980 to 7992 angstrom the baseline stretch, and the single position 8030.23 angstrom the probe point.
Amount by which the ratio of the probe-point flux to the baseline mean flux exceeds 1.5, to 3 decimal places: -0.529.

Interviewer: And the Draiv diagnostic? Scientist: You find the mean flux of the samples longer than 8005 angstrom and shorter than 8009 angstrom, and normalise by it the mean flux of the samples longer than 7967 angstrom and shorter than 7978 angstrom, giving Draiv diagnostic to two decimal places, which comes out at 1.00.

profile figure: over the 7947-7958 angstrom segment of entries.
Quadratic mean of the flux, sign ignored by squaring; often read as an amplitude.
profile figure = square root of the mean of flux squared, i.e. 252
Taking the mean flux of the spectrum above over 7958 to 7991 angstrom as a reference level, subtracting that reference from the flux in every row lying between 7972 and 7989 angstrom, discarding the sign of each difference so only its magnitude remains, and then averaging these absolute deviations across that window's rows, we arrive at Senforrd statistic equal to 1.9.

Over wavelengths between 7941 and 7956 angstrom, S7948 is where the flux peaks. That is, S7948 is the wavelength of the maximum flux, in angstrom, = 7954.78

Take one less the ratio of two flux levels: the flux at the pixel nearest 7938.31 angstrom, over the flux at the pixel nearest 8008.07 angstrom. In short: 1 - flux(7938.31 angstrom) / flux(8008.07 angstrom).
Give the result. 0.027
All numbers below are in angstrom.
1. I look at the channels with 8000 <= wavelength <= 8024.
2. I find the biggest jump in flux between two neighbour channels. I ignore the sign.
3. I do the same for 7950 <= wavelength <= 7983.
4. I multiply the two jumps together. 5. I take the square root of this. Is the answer 4.9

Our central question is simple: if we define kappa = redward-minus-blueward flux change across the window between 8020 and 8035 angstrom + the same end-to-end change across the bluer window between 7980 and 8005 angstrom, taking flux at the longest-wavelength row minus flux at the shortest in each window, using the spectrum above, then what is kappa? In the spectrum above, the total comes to -9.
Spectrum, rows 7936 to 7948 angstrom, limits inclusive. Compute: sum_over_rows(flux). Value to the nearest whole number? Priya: 1741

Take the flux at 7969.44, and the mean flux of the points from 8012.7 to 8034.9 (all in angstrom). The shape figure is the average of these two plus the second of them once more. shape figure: 511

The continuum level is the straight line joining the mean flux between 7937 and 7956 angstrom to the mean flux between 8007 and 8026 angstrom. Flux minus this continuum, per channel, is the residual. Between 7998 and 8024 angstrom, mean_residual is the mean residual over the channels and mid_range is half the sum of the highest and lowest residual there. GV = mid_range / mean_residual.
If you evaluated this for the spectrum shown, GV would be 2.3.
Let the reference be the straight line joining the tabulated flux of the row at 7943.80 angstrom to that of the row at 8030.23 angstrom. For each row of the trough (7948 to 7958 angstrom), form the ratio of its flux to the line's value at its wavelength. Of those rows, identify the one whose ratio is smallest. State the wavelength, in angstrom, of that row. 7949.28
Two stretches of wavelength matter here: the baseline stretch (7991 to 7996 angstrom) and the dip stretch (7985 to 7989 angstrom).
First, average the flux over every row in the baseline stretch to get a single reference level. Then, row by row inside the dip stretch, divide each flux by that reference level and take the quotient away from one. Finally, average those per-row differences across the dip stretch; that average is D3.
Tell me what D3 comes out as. -0.020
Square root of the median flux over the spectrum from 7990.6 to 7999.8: 15.9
